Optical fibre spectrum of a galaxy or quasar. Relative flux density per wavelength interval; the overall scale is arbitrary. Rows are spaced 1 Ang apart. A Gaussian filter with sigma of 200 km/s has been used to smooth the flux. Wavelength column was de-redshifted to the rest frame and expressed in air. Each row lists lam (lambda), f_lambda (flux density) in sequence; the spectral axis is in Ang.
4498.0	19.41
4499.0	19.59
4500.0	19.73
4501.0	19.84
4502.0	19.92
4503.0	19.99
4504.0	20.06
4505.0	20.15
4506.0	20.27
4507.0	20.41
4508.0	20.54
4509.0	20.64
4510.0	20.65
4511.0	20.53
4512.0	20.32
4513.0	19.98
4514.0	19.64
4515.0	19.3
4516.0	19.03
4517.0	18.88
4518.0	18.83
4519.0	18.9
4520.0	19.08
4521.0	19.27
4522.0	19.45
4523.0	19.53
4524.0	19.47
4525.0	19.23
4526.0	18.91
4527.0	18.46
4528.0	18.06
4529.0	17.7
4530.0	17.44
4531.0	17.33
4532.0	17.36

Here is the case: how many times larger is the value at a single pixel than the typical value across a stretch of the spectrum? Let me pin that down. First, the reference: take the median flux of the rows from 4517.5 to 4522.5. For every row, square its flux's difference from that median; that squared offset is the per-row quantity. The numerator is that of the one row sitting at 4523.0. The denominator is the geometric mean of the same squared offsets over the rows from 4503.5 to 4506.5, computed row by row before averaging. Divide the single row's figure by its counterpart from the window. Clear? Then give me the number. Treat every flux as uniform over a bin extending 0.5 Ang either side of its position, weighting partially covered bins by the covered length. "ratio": 0.17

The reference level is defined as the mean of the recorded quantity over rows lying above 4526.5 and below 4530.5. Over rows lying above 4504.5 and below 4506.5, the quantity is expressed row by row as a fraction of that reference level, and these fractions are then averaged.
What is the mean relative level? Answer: 1.13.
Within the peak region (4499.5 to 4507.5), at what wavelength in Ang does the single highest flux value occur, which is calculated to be 4507.0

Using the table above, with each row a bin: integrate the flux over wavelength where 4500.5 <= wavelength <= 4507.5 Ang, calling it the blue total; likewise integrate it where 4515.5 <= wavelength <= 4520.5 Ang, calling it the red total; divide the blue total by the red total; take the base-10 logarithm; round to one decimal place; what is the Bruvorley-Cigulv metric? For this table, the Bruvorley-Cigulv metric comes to 0.2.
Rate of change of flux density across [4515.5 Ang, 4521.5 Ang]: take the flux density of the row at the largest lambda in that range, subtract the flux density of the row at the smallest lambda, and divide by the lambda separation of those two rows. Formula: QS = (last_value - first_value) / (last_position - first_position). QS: 0.05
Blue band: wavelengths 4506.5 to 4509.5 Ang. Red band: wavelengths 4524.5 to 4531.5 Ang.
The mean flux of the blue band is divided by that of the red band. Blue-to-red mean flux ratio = 1.13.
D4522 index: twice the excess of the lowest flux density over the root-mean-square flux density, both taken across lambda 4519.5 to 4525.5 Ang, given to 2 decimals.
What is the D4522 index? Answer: -0.52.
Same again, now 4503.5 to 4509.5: -0.57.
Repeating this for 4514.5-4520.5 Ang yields -0.35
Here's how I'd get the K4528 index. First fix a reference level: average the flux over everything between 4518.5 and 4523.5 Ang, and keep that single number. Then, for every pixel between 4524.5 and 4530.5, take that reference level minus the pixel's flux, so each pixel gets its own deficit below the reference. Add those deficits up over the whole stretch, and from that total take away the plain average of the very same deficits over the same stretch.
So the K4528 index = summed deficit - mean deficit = 5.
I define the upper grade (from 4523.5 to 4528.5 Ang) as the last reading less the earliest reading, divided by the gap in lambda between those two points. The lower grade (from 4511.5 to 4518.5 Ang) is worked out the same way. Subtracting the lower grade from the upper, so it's -0.10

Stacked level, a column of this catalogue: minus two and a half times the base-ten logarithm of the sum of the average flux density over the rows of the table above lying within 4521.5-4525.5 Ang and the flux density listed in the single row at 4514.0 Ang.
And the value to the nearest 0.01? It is -3.98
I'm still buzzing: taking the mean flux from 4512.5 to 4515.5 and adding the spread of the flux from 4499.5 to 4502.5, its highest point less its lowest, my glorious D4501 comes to 19.8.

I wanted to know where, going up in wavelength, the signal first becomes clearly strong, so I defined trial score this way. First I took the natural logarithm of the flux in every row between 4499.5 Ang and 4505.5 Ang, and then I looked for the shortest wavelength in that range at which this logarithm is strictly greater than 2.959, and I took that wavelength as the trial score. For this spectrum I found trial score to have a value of 4500.0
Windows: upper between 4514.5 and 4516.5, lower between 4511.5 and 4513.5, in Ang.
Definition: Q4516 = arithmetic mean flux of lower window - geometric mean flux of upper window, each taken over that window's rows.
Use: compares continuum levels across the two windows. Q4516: 1.0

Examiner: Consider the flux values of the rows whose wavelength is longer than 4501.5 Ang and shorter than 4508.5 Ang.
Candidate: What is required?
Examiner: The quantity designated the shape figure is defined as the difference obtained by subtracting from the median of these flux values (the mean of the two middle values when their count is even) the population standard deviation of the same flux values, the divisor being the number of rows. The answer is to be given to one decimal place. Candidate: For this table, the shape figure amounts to 19.9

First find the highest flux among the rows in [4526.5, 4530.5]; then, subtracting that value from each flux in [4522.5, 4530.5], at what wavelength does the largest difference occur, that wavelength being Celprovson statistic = 4523.0 Ang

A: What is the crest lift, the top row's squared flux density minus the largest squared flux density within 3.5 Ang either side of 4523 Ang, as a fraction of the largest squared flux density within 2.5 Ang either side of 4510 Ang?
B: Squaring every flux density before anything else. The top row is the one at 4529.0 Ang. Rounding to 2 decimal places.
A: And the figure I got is -0.16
